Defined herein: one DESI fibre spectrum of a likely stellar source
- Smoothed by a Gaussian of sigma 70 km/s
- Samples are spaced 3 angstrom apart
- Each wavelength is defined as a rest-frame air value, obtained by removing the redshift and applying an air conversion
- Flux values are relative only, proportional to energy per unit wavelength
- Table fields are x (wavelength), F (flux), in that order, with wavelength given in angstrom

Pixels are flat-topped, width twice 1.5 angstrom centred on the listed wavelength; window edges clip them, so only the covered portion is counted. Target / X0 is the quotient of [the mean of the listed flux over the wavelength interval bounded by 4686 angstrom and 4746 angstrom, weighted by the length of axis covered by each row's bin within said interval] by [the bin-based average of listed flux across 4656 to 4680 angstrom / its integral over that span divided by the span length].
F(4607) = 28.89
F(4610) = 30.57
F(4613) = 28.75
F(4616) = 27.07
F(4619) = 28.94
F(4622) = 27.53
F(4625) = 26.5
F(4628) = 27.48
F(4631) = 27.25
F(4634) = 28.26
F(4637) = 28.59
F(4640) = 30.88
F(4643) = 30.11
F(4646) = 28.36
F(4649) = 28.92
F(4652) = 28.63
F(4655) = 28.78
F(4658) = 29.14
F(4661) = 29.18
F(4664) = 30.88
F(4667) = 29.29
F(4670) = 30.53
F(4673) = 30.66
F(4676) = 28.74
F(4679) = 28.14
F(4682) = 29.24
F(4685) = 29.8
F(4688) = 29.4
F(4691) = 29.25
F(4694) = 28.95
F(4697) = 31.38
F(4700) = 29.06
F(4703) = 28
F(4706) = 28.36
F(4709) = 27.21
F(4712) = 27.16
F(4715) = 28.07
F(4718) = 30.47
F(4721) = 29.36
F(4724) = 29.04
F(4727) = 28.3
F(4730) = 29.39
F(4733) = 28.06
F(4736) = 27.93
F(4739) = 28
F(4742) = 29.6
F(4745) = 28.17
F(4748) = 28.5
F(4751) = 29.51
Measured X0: 0.97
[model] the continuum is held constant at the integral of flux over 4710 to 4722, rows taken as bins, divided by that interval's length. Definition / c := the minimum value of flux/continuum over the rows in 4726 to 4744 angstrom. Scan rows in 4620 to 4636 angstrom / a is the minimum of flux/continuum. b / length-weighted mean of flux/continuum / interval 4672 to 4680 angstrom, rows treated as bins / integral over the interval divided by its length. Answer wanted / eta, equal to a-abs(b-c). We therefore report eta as 0.882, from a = 0.92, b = 1.017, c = 0.974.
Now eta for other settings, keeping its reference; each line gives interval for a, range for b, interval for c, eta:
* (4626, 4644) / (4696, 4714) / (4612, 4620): 0.903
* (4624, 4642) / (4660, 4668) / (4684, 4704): 0.860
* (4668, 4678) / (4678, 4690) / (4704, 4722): 0.931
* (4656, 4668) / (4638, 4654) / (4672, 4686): 0.974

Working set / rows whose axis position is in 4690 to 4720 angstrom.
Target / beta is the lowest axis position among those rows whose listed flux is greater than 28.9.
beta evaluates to 4691 angstrom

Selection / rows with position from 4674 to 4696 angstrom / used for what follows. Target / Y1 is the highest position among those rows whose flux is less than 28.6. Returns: 4679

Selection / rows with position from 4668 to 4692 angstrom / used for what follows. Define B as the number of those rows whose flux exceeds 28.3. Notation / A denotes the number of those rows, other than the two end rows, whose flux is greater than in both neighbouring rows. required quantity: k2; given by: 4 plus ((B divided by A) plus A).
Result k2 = 9.5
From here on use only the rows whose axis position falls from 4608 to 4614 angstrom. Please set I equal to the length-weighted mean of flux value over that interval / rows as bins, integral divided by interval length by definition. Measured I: 29.7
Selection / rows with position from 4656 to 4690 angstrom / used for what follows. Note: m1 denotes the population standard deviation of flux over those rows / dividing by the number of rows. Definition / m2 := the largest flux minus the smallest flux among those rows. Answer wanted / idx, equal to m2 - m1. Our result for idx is 1.9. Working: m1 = 0.8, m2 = 2.7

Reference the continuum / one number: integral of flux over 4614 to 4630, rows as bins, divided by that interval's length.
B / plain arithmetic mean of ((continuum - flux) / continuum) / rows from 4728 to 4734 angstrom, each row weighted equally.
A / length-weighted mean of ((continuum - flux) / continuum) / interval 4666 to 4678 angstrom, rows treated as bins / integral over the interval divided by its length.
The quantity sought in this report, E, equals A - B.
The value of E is -0.04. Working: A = -0.081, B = -0.043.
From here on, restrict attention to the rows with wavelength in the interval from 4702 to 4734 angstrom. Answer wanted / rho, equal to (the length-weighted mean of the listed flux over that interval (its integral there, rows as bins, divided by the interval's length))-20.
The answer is 8.5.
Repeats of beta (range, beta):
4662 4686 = 4664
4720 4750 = 4721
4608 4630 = 4610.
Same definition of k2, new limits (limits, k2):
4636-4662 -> 10.5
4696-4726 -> 9.0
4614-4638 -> 7.0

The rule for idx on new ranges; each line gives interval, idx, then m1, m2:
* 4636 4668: 1.7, 0.8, 2.5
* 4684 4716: 3.1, 1.2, 4.2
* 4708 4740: 2.4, 1.0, 3.3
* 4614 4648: 3.1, 1.3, 4.4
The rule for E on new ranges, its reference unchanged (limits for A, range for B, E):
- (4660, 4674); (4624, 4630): -0.11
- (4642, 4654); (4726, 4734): -0.01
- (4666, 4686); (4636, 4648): 0.00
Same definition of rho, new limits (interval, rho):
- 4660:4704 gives 9.5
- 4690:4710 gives 8.9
